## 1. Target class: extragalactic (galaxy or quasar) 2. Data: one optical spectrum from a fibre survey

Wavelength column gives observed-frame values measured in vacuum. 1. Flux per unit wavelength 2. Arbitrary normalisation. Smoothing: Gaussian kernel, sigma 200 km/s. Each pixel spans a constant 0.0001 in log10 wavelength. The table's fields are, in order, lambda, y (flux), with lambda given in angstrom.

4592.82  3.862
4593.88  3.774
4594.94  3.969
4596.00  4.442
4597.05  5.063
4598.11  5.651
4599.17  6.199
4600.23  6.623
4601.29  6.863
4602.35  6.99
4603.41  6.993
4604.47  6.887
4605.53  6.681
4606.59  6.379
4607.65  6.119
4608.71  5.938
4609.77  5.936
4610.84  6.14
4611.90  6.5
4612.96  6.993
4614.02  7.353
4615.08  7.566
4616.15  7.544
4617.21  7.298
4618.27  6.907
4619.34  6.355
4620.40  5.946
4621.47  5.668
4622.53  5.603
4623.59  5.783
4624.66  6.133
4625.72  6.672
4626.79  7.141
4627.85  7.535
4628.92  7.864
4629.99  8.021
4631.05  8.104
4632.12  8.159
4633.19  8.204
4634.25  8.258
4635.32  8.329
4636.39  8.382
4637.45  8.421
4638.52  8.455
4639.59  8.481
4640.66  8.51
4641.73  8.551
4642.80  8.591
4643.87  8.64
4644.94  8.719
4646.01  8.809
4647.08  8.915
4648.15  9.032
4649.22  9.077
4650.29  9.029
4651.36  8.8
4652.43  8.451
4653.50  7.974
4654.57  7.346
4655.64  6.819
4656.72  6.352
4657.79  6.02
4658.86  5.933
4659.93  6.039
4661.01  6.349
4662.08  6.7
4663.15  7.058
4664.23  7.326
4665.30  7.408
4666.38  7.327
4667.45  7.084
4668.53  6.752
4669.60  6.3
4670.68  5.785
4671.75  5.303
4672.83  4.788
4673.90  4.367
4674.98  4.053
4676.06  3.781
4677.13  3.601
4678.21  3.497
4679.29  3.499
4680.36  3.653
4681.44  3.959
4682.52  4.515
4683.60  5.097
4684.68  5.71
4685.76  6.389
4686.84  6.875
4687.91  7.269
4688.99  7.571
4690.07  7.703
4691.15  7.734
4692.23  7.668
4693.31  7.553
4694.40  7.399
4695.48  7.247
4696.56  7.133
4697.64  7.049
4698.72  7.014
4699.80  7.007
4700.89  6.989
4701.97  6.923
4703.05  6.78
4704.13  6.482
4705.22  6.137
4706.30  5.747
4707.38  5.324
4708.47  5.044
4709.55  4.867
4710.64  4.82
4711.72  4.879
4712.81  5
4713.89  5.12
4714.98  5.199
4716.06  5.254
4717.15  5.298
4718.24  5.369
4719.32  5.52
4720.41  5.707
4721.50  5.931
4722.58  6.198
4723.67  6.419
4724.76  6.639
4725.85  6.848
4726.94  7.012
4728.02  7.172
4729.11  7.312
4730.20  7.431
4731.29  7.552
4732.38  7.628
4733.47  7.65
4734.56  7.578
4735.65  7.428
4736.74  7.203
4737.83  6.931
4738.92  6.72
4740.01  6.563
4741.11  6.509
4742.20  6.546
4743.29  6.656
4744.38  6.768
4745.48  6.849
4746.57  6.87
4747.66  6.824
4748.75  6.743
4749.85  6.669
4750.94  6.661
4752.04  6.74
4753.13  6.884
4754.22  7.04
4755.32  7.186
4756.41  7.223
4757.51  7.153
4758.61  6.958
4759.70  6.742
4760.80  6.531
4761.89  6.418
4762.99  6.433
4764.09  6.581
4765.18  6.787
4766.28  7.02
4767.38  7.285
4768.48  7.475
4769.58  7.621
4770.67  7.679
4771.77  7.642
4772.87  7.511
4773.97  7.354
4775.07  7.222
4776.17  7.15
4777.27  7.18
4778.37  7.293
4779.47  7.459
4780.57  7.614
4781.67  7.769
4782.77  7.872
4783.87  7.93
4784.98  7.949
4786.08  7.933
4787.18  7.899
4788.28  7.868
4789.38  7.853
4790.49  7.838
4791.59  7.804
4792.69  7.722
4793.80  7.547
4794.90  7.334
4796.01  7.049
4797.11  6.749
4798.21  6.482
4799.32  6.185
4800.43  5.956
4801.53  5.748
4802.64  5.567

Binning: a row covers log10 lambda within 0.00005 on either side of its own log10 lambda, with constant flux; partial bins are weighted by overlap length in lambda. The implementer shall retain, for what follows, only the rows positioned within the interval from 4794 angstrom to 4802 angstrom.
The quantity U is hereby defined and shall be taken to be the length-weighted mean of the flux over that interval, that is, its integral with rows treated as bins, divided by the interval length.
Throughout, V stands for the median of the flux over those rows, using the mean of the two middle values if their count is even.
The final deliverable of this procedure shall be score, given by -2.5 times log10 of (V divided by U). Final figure 0.012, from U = 6.56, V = 6.5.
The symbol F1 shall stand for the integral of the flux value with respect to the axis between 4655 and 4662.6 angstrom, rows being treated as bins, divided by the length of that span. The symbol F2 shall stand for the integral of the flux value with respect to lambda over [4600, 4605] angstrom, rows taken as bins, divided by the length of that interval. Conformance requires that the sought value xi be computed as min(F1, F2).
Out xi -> 6.3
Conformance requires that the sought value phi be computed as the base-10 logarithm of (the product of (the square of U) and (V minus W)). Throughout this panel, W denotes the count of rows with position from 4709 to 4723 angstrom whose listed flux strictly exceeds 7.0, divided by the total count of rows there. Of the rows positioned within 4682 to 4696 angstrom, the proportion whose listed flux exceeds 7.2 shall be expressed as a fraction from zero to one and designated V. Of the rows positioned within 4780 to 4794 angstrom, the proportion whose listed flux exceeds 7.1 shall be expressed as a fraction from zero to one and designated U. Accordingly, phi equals -0.2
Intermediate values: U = 1.00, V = 0.6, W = 0.0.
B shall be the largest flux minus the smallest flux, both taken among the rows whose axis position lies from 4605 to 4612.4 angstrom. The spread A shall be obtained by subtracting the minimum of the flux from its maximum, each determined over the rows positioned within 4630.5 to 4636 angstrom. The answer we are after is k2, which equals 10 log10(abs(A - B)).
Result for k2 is -3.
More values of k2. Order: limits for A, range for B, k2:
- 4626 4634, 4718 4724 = -19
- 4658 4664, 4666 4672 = 0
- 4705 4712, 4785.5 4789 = 1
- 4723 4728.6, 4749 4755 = -4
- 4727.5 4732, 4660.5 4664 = -5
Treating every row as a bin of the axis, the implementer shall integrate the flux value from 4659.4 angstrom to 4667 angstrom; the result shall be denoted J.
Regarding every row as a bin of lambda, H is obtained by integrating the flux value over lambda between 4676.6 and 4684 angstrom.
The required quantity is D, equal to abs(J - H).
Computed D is 23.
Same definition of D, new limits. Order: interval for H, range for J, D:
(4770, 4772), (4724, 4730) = 27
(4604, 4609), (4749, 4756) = 16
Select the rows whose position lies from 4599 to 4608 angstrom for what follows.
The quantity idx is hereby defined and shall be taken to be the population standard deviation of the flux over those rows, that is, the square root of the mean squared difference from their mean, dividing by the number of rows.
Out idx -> 0.32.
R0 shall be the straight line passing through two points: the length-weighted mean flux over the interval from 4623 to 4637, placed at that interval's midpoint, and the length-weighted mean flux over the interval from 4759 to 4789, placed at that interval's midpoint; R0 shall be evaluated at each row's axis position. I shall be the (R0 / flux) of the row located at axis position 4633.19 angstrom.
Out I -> 0.92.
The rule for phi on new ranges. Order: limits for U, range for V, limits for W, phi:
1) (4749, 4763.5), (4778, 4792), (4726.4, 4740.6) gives -1.9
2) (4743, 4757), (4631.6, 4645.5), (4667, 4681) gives -1.7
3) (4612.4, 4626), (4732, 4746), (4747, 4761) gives -2.1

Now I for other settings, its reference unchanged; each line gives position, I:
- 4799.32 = 1.18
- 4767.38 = 1.01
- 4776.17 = 1.03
